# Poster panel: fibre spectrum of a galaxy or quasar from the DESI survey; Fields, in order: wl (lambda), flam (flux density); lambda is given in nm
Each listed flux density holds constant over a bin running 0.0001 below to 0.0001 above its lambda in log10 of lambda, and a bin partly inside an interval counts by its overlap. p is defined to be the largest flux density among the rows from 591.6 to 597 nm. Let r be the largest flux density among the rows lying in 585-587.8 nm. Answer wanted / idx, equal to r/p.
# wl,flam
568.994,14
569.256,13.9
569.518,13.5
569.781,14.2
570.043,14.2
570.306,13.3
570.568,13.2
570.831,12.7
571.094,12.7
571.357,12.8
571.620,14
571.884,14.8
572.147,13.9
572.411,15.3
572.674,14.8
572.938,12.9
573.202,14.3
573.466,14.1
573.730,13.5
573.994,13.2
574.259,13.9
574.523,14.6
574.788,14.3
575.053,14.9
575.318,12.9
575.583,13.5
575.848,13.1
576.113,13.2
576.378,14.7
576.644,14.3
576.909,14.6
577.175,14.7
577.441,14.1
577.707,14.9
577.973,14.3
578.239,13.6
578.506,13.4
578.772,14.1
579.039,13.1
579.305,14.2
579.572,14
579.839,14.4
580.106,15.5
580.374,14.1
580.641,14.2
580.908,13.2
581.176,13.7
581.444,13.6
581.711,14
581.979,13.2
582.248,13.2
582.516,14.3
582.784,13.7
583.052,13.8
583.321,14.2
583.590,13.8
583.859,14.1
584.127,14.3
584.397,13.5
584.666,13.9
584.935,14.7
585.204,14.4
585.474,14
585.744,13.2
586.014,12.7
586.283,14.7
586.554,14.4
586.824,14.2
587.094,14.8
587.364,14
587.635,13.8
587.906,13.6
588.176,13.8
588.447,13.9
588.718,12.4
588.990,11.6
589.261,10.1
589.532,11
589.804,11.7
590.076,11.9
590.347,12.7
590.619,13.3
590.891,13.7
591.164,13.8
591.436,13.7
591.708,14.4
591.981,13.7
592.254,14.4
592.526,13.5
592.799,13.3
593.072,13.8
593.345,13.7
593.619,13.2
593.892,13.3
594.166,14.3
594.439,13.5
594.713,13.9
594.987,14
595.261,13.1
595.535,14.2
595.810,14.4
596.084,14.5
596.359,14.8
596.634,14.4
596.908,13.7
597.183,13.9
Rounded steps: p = 14.8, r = 14.8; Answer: 1.00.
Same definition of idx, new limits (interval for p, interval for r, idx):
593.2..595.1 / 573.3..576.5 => 1.04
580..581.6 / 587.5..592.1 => 0.93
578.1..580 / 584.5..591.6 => 1.03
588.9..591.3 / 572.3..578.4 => 1.11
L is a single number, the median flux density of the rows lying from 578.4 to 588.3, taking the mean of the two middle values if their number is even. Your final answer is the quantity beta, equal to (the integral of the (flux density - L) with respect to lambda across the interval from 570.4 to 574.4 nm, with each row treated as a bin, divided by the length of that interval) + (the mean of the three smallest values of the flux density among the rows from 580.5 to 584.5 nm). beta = 12.9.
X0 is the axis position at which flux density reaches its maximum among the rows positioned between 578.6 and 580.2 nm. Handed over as 580.106 nm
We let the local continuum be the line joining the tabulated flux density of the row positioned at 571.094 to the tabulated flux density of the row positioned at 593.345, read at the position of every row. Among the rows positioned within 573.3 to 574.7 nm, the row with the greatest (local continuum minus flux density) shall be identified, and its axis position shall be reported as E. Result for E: 573.994 nm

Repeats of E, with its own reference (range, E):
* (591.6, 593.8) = 593.619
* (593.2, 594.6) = 593.619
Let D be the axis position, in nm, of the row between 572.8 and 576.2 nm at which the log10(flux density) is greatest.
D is 575.053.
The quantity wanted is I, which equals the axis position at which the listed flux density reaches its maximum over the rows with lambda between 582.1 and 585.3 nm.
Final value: 584.935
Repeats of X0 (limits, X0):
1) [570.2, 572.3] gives 571.884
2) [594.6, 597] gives 596.359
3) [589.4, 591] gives 590.891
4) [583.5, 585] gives 584.935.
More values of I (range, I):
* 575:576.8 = 575.053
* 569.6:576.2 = 572.411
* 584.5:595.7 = 587.094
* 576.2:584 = 580.106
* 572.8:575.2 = 575.053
